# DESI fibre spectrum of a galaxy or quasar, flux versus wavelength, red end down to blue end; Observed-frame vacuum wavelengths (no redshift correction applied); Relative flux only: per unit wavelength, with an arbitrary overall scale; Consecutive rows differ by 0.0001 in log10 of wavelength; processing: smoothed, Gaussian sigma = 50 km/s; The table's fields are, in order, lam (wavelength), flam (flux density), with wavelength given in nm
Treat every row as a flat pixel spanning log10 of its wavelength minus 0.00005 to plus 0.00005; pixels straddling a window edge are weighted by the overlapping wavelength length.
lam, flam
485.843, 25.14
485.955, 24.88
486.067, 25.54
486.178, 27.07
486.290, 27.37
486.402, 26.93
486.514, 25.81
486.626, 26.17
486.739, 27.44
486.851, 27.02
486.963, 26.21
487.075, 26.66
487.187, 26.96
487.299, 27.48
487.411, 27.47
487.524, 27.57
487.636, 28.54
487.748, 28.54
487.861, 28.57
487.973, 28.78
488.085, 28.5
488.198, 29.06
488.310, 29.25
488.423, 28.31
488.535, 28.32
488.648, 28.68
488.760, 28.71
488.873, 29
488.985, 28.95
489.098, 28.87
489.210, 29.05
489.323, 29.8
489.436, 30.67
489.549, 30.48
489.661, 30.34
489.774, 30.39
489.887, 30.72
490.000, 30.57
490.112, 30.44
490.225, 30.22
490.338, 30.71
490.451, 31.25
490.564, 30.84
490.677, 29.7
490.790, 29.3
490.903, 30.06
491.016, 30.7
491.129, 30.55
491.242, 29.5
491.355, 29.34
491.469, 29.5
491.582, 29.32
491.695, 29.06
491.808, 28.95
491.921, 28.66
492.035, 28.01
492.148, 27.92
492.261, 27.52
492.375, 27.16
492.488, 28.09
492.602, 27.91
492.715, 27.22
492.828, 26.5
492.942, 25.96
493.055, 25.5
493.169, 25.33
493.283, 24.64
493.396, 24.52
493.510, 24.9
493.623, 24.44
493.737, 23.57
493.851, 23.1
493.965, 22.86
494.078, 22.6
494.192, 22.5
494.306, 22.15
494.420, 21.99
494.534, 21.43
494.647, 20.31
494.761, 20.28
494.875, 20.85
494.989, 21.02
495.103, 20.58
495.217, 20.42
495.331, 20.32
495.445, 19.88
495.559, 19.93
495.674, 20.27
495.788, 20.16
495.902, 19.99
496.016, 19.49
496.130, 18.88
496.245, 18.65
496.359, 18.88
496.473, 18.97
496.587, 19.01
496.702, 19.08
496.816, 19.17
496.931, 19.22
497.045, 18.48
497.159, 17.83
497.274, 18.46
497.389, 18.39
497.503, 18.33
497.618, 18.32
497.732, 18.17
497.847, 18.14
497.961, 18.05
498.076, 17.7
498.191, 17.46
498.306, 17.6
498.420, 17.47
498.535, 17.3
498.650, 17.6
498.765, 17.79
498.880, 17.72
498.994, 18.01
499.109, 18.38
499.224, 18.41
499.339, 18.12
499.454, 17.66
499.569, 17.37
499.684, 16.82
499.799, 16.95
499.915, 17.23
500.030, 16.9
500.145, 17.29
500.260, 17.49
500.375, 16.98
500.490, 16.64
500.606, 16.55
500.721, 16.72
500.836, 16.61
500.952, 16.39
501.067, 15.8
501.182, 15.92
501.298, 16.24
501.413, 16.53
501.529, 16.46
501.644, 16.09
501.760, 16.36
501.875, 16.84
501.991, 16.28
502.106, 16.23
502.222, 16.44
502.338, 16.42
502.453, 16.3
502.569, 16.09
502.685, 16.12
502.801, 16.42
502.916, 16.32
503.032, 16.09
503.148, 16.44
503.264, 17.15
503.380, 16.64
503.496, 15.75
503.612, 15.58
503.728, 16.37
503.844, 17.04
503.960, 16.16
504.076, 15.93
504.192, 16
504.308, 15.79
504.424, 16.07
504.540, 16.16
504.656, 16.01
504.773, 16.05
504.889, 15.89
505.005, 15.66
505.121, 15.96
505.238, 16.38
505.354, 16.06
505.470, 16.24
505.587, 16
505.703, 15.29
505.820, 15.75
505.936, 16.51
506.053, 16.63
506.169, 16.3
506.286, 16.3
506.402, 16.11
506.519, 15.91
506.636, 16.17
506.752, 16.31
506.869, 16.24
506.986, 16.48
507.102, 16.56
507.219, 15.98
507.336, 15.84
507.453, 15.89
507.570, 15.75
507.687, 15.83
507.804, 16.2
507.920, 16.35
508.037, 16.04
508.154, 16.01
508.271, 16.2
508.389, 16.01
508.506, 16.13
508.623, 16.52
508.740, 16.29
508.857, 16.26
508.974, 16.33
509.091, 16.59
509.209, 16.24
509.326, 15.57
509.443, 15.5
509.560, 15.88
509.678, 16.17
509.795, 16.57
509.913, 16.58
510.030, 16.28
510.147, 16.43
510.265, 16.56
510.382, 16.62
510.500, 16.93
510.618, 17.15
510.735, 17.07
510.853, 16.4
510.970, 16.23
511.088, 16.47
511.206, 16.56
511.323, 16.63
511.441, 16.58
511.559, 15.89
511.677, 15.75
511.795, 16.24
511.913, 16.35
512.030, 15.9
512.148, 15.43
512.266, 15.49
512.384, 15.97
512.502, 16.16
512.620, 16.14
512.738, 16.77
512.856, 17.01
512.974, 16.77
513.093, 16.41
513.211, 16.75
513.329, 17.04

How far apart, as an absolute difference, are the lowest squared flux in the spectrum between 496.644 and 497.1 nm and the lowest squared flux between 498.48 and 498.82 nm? 42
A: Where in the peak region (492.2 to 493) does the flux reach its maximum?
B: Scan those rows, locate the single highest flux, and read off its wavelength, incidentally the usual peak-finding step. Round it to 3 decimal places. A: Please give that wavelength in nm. 492.488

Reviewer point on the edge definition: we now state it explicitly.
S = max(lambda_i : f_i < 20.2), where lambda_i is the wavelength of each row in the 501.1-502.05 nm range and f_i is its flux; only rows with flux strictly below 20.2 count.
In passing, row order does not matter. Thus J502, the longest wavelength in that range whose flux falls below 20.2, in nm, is 501.991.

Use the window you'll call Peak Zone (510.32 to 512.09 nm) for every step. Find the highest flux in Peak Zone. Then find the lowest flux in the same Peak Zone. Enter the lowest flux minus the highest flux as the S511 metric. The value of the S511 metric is -1.4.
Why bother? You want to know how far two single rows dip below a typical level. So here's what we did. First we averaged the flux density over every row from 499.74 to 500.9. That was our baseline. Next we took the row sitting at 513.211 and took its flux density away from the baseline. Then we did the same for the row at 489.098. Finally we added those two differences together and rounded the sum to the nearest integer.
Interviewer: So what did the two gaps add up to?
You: -12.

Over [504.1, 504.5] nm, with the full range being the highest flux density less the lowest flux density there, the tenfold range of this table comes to 2.8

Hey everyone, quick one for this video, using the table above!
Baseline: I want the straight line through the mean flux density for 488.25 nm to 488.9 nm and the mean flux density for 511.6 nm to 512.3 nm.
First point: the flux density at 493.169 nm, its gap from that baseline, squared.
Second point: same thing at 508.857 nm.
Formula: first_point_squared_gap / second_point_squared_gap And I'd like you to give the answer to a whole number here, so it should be 0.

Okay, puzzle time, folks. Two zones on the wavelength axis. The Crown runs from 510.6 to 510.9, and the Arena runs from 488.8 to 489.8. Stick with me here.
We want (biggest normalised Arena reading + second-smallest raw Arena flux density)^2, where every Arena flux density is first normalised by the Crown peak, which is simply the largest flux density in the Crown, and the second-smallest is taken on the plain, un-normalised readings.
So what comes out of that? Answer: 945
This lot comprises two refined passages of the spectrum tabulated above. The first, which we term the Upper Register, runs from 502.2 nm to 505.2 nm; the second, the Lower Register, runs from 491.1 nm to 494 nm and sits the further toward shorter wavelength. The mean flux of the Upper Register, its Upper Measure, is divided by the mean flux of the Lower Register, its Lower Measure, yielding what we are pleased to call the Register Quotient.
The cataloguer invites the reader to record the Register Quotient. 0.60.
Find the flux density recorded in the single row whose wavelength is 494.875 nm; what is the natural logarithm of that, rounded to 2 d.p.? 3.04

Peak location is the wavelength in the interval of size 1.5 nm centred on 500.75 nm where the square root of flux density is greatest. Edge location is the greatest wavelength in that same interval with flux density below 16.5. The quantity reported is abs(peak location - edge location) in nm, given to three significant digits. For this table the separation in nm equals 1.04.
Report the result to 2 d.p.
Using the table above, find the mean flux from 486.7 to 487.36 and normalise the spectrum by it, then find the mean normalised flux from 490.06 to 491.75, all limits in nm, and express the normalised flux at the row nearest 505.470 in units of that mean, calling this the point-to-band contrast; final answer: 0.54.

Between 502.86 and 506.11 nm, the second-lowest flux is 15.58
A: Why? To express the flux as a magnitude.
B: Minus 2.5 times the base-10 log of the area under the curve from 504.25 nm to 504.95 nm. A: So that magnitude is -2.6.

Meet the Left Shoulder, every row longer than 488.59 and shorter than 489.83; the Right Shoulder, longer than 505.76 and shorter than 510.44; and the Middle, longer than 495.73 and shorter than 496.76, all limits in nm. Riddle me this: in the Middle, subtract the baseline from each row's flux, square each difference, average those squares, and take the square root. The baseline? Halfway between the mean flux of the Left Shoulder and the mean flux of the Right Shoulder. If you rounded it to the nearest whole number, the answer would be 4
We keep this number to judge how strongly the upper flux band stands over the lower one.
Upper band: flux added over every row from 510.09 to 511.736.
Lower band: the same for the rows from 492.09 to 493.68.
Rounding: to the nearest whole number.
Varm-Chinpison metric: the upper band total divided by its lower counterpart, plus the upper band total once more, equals 232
